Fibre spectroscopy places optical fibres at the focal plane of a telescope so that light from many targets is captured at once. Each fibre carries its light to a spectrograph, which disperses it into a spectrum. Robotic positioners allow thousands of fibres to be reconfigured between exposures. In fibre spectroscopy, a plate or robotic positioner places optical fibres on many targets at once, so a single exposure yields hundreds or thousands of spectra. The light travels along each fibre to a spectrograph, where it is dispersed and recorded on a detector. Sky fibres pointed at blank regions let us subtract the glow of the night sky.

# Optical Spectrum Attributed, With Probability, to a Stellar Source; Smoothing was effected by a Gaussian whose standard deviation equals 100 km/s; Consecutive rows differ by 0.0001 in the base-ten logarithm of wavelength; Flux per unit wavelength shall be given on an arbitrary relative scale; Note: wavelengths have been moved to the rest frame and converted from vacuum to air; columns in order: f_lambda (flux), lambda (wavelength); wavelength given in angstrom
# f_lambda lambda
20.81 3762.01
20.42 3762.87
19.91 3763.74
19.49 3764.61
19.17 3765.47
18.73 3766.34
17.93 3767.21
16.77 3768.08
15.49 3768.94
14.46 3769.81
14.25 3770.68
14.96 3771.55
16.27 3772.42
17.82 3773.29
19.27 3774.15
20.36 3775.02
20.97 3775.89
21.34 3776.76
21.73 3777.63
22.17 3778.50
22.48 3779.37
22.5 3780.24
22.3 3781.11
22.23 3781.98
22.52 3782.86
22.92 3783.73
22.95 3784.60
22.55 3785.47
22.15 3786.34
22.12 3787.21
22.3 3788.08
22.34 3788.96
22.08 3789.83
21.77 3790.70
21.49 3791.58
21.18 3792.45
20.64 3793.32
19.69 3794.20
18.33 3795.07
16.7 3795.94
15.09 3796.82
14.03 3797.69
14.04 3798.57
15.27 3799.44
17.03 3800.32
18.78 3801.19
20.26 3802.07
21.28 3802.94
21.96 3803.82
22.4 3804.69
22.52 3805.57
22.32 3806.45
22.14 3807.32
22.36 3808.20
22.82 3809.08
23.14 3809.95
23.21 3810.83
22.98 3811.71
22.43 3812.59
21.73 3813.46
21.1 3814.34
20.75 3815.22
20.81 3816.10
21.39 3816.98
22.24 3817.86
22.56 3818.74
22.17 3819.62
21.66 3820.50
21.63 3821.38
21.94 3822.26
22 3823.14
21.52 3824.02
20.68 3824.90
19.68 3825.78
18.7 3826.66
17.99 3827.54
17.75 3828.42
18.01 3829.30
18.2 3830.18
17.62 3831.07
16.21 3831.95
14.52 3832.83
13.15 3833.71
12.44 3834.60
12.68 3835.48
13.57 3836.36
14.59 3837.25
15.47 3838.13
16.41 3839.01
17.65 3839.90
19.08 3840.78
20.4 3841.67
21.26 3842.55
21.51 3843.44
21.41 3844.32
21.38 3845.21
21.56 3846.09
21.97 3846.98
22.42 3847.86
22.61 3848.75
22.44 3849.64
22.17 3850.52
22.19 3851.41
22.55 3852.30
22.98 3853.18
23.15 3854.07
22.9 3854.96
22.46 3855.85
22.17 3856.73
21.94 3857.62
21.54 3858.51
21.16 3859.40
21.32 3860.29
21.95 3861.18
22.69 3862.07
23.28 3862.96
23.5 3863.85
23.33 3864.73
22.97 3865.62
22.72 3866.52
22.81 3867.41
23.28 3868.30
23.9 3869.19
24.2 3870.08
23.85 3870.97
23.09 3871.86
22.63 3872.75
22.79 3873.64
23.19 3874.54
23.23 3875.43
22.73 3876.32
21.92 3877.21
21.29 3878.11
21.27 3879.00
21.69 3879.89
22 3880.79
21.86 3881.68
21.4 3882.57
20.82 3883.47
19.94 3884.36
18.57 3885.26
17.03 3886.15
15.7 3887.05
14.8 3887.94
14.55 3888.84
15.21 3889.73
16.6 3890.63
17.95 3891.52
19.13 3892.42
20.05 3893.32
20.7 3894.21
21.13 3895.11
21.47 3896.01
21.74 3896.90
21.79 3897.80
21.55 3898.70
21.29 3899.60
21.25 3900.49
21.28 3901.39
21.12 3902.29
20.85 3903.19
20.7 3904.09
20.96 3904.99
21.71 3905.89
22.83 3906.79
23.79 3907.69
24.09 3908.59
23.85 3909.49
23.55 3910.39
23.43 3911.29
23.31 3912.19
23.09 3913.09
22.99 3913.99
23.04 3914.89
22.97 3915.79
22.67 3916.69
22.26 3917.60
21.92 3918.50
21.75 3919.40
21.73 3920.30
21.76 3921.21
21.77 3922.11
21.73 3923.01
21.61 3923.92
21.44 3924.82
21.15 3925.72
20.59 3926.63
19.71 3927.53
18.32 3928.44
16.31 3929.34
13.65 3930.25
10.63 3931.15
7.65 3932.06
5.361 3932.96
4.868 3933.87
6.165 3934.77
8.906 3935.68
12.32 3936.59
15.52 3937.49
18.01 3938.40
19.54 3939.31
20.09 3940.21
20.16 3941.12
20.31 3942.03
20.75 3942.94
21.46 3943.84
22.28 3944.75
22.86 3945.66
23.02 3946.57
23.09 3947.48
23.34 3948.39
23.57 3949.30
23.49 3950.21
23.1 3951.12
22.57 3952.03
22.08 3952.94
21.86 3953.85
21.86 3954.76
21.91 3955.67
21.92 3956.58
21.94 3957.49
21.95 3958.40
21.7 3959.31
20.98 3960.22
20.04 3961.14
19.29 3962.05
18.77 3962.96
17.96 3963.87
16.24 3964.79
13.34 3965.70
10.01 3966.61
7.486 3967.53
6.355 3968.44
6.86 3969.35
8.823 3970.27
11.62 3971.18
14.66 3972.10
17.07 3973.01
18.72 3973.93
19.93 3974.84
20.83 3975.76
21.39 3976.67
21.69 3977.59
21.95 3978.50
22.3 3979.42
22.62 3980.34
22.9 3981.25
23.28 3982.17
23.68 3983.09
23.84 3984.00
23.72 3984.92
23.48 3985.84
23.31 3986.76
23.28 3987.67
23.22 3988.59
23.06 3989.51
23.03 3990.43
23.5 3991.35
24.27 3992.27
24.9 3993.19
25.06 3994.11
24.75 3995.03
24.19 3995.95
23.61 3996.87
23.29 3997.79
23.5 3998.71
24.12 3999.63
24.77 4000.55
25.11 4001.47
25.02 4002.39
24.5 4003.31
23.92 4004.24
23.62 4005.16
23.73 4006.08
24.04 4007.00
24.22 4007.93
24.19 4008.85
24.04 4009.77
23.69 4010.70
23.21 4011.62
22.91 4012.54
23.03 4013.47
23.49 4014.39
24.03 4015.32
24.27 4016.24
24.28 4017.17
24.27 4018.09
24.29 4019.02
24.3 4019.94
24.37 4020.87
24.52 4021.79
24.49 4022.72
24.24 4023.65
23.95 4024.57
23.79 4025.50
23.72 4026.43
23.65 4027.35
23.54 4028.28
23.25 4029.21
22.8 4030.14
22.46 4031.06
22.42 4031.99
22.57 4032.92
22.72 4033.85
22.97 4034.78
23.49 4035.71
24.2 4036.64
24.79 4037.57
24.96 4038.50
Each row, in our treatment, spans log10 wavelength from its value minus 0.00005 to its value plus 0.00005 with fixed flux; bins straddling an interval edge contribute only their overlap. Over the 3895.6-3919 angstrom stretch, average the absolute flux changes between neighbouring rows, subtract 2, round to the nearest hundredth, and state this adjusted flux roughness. -1.71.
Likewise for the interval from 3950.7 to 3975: -0.83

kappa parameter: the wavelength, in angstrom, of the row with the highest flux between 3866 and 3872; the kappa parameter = 3870.08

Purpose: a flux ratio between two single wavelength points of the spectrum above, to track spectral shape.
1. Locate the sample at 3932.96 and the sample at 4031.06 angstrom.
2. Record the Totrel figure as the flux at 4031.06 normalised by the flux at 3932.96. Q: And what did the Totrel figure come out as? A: 4.19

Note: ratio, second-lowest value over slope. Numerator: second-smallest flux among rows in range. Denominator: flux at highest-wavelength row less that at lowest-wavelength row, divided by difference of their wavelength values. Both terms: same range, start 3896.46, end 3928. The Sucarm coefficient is -311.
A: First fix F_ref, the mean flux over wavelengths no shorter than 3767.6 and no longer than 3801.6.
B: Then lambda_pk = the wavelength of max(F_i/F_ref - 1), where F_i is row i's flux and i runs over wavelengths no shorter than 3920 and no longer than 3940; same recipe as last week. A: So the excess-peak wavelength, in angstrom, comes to 3922.11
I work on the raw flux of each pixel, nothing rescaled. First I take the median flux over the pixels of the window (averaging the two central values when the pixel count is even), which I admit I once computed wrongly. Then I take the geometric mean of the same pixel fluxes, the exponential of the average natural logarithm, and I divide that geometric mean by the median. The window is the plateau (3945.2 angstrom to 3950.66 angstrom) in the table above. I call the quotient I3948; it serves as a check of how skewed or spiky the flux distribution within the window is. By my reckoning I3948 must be 1.00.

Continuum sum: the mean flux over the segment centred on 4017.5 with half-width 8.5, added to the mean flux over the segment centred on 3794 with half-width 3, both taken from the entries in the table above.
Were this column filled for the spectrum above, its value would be 43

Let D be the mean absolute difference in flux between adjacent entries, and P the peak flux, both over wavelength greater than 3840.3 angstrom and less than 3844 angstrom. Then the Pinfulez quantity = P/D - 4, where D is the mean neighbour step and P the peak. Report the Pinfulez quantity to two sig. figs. 23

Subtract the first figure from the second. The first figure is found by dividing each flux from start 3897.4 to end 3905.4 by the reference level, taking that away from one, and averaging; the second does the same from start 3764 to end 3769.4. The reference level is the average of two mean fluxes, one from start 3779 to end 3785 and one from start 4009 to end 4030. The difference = 0.14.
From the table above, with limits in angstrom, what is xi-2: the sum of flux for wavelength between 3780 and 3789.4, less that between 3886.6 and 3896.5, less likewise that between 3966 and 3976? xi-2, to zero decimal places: -93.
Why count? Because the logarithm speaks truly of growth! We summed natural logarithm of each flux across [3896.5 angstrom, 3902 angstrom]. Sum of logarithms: 18.4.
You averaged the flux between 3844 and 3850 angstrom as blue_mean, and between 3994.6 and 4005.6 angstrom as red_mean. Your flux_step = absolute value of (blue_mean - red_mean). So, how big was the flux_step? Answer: 2.2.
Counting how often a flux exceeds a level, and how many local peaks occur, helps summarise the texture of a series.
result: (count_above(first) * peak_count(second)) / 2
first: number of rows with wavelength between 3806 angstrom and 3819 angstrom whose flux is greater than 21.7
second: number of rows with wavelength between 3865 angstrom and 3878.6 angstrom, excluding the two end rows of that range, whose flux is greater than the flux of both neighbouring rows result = 11.0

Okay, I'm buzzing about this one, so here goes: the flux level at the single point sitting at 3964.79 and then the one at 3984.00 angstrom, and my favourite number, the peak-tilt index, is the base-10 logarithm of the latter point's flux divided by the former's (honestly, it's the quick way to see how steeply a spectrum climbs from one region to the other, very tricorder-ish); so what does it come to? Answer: 0.17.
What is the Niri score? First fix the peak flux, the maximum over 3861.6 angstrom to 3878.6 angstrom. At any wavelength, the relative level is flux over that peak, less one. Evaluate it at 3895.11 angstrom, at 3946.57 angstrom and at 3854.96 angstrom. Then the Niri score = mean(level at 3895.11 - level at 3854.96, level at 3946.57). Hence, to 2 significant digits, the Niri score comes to -0.061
